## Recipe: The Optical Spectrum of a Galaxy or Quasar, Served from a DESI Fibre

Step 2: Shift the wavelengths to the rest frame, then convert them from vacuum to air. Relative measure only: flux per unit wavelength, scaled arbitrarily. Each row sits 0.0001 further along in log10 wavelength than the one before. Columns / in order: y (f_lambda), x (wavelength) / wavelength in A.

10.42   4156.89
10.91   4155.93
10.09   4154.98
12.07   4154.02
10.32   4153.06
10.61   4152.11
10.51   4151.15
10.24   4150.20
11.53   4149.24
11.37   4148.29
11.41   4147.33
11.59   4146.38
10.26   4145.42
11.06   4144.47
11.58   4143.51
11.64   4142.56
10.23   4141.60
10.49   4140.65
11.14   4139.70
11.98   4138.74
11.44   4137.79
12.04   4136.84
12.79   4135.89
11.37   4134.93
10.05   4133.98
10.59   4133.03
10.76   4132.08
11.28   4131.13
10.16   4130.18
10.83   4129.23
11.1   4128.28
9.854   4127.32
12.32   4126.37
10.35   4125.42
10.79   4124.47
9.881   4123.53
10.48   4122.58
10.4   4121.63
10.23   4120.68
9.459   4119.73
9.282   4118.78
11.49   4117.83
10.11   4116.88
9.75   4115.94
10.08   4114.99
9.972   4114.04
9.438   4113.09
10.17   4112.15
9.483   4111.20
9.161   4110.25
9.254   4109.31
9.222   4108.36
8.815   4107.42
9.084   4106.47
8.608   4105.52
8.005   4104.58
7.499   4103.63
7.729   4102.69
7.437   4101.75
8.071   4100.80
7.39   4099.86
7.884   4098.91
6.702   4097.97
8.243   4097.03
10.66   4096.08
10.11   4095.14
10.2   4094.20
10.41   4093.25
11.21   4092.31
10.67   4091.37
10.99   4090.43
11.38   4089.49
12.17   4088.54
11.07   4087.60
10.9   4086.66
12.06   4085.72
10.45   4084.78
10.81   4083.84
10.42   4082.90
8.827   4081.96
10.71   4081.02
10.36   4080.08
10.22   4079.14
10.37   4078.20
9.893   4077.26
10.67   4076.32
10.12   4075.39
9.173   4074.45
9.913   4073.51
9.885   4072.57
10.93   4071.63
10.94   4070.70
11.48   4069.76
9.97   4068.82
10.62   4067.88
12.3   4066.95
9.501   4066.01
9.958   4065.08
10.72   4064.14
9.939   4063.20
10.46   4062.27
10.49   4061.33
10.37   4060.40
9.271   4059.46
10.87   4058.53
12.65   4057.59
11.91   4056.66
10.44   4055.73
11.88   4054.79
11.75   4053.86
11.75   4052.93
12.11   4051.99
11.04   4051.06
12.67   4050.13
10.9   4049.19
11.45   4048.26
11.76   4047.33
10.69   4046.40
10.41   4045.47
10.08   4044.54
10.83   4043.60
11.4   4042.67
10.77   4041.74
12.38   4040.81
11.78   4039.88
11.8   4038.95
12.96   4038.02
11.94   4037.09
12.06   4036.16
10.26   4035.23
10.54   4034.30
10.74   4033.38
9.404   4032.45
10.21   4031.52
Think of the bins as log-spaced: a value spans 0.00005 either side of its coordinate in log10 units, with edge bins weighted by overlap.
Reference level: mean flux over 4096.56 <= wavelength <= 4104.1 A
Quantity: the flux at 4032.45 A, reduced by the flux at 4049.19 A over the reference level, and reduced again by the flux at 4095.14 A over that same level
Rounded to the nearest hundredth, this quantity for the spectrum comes 6.65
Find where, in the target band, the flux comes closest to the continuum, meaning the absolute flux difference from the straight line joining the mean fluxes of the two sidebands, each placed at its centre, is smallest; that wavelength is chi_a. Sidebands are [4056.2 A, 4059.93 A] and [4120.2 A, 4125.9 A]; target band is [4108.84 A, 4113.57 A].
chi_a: 4112.15 A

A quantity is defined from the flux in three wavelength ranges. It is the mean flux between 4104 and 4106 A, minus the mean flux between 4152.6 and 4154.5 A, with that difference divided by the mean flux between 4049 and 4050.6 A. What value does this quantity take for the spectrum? -0.25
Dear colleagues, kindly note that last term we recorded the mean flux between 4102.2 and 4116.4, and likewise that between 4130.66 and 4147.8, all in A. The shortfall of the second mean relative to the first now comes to -2.1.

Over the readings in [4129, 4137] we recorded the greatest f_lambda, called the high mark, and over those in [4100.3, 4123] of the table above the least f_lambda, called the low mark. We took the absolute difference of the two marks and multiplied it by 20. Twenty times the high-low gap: 107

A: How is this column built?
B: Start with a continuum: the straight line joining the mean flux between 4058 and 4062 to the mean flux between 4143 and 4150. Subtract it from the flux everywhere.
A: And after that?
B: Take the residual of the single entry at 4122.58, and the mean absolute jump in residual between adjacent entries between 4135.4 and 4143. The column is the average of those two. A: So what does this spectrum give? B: 0.1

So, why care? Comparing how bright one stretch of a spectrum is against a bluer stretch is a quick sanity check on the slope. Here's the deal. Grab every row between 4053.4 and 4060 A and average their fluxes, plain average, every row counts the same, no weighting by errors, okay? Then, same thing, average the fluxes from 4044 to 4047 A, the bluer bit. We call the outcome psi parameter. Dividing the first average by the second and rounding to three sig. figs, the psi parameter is 1.08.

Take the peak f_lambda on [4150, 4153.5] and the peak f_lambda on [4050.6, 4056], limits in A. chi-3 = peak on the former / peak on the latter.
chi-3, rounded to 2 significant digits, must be 0.88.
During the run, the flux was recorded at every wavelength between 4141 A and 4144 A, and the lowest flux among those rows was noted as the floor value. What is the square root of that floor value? 3.20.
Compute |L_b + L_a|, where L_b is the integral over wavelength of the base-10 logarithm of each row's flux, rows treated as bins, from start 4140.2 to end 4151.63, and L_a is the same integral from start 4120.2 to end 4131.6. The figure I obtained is 23.6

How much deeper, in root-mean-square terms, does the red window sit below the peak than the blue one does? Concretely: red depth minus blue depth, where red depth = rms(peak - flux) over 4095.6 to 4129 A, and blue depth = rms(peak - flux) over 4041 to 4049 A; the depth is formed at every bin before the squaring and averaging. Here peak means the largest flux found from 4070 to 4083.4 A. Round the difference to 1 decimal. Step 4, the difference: 1.5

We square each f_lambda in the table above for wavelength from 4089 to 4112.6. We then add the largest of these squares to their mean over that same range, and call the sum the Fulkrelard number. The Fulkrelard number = 215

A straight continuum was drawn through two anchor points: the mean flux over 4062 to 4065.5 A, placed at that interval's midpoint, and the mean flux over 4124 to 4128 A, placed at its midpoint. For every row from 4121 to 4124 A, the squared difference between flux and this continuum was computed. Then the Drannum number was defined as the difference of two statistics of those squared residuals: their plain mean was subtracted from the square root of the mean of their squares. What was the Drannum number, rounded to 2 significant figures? 0.14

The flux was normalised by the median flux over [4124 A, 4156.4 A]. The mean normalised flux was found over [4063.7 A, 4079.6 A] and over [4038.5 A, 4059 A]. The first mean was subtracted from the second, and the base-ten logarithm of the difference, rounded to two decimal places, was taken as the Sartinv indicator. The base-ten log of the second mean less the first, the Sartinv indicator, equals -1.03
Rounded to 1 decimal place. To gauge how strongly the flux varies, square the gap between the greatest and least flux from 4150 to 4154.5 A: 3.3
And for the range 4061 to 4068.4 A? 7.8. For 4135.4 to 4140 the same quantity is 2.7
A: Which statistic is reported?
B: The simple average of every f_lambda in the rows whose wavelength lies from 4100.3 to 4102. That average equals 7.8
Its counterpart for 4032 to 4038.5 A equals 11.1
